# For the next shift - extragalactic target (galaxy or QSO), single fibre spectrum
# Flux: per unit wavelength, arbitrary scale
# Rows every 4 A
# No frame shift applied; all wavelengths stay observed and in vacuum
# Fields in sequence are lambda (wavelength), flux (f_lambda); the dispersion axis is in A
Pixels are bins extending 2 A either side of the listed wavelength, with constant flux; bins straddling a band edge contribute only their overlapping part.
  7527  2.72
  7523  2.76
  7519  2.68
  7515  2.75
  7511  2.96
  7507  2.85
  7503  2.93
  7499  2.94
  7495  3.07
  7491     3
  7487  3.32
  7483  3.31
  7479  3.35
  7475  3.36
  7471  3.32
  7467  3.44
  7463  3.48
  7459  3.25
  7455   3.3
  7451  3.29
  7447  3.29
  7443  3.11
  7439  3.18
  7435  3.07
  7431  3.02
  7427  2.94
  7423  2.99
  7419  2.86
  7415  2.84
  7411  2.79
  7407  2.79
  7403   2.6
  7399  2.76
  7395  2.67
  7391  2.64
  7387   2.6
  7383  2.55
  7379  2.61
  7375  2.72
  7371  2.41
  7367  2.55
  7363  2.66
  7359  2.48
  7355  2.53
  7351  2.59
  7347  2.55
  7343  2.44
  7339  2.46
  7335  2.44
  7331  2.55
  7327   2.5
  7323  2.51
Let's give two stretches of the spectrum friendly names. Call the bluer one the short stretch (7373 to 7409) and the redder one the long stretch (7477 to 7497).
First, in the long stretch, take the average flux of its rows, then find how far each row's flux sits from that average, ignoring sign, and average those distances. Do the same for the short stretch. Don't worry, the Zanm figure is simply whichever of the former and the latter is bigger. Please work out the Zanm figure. 0.14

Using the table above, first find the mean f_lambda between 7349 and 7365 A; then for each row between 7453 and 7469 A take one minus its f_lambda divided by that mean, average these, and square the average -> 0.10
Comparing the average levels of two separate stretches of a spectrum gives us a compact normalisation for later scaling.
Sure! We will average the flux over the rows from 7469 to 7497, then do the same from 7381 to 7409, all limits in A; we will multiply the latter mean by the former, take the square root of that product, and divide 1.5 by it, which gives 0.511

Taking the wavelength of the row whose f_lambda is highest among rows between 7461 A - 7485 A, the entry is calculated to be 7463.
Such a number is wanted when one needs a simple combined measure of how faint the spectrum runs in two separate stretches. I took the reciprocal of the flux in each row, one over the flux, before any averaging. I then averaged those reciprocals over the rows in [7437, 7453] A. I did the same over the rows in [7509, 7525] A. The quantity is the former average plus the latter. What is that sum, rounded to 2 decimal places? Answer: 0.67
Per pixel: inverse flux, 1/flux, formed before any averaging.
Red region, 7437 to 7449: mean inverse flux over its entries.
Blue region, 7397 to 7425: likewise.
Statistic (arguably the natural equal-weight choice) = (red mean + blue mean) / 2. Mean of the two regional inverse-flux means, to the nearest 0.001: 0.335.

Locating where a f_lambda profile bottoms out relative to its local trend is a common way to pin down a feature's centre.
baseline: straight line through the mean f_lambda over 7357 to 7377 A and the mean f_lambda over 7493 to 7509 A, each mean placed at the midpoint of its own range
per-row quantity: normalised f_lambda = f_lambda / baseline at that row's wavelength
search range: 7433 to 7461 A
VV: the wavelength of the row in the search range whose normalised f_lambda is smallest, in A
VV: 7435 A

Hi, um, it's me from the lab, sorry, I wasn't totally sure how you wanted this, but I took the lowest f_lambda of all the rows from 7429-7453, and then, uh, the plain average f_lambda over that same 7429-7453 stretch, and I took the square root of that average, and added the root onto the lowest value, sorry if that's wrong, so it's 4.8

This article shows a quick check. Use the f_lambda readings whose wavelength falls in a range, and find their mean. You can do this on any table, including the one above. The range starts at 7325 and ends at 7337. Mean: 2.5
